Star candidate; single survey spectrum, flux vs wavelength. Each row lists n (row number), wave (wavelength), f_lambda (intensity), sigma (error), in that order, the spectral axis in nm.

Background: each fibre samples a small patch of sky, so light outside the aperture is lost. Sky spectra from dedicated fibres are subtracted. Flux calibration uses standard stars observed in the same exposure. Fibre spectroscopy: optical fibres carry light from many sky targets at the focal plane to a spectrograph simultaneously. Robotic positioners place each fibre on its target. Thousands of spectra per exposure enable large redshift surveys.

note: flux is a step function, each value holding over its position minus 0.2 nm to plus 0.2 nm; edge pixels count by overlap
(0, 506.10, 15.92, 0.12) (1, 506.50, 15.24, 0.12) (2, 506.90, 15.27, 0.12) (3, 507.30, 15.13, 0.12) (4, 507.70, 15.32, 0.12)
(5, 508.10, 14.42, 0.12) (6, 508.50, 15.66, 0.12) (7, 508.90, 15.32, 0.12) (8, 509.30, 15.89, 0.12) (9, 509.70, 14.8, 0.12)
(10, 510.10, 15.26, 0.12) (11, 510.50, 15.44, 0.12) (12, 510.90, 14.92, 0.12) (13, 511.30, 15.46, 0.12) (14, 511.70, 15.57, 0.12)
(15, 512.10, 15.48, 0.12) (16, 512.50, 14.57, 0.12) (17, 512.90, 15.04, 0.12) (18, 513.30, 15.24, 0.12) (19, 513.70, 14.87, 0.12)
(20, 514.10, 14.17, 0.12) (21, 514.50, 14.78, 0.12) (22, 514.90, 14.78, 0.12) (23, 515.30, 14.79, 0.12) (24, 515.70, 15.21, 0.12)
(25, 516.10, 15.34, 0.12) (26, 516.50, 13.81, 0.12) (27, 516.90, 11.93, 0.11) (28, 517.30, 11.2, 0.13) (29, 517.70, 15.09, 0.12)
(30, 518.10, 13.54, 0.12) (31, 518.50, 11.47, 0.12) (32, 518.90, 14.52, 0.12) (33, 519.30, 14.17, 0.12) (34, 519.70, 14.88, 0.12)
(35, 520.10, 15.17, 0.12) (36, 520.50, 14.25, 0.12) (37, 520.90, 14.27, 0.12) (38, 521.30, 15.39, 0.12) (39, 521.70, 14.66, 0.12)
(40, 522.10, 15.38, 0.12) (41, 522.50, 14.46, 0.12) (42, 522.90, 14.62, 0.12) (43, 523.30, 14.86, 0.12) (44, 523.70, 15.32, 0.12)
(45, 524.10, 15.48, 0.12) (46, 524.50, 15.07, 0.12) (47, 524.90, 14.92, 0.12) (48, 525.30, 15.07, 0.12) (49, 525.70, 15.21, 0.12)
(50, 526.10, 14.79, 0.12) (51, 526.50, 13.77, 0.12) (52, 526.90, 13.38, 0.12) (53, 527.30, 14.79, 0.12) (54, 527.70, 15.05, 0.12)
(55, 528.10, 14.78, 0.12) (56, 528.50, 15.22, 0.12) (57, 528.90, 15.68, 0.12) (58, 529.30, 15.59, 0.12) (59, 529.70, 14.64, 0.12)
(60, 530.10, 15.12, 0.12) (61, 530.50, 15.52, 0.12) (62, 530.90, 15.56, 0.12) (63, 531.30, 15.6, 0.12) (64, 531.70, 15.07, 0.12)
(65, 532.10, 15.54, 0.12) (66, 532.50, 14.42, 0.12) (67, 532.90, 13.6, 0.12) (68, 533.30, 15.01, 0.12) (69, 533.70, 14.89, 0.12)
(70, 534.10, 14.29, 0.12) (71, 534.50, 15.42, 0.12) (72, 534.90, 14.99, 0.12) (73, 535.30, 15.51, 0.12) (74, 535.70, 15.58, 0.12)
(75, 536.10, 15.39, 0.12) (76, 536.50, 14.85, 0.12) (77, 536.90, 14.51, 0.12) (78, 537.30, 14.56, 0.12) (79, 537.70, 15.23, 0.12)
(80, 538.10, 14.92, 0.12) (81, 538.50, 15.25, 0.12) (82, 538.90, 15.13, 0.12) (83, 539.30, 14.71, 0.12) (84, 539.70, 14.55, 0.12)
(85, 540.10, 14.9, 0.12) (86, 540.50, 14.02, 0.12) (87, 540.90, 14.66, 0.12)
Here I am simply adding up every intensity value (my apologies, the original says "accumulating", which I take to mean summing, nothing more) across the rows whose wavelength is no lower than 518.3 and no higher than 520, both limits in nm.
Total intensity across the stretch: 55.0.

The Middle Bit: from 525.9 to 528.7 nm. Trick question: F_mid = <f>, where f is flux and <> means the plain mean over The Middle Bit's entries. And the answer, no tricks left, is 14.54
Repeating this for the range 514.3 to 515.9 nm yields 14.89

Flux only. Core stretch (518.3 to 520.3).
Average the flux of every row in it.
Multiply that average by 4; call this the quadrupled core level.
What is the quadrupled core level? 56.2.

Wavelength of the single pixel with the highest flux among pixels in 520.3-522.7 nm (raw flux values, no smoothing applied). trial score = 521.30 nm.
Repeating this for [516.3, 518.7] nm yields 517.70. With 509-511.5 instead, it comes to 509.30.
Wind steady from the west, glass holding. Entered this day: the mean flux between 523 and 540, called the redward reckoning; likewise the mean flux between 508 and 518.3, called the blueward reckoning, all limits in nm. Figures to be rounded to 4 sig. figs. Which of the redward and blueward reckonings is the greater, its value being 14.97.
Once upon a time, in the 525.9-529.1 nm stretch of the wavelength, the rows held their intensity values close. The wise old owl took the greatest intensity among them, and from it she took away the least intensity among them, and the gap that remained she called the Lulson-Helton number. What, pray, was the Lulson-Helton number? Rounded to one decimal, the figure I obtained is 2.3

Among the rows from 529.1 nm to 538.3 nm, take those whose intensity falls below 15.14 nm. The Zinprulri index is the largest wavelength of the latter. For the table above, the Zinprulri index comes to 538.10 nm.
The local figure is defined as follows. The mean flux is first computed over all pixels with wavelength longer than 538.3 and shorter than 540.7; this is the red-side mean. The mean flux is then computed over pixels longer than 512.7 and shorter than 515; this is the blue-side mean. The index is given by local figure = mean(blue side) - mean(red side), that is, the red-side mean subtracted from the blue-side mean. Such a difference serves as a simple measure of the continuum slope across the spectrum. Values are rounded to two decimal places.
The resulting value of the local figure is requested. 0.05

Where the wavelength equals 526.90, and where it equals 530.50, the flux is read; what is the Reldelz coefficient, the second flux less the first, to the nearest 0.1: 2.1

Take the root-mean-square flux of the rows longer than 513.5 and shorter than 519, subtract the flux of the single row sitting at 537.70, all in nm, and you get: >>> -1.2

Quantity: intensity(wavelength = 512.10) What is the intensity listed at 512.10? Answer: 15.48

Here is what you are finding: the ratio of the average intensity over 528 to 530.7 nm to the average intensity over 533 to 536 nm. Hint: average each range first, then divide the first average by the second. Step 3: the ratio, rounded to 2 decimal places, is 1.01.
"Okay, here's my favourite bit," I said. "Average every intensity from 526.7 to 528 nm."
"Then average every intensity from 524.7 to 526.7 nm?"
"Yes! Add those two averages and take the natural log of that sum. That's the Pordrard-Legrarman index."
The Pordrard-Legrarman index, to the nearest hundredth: 3.37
